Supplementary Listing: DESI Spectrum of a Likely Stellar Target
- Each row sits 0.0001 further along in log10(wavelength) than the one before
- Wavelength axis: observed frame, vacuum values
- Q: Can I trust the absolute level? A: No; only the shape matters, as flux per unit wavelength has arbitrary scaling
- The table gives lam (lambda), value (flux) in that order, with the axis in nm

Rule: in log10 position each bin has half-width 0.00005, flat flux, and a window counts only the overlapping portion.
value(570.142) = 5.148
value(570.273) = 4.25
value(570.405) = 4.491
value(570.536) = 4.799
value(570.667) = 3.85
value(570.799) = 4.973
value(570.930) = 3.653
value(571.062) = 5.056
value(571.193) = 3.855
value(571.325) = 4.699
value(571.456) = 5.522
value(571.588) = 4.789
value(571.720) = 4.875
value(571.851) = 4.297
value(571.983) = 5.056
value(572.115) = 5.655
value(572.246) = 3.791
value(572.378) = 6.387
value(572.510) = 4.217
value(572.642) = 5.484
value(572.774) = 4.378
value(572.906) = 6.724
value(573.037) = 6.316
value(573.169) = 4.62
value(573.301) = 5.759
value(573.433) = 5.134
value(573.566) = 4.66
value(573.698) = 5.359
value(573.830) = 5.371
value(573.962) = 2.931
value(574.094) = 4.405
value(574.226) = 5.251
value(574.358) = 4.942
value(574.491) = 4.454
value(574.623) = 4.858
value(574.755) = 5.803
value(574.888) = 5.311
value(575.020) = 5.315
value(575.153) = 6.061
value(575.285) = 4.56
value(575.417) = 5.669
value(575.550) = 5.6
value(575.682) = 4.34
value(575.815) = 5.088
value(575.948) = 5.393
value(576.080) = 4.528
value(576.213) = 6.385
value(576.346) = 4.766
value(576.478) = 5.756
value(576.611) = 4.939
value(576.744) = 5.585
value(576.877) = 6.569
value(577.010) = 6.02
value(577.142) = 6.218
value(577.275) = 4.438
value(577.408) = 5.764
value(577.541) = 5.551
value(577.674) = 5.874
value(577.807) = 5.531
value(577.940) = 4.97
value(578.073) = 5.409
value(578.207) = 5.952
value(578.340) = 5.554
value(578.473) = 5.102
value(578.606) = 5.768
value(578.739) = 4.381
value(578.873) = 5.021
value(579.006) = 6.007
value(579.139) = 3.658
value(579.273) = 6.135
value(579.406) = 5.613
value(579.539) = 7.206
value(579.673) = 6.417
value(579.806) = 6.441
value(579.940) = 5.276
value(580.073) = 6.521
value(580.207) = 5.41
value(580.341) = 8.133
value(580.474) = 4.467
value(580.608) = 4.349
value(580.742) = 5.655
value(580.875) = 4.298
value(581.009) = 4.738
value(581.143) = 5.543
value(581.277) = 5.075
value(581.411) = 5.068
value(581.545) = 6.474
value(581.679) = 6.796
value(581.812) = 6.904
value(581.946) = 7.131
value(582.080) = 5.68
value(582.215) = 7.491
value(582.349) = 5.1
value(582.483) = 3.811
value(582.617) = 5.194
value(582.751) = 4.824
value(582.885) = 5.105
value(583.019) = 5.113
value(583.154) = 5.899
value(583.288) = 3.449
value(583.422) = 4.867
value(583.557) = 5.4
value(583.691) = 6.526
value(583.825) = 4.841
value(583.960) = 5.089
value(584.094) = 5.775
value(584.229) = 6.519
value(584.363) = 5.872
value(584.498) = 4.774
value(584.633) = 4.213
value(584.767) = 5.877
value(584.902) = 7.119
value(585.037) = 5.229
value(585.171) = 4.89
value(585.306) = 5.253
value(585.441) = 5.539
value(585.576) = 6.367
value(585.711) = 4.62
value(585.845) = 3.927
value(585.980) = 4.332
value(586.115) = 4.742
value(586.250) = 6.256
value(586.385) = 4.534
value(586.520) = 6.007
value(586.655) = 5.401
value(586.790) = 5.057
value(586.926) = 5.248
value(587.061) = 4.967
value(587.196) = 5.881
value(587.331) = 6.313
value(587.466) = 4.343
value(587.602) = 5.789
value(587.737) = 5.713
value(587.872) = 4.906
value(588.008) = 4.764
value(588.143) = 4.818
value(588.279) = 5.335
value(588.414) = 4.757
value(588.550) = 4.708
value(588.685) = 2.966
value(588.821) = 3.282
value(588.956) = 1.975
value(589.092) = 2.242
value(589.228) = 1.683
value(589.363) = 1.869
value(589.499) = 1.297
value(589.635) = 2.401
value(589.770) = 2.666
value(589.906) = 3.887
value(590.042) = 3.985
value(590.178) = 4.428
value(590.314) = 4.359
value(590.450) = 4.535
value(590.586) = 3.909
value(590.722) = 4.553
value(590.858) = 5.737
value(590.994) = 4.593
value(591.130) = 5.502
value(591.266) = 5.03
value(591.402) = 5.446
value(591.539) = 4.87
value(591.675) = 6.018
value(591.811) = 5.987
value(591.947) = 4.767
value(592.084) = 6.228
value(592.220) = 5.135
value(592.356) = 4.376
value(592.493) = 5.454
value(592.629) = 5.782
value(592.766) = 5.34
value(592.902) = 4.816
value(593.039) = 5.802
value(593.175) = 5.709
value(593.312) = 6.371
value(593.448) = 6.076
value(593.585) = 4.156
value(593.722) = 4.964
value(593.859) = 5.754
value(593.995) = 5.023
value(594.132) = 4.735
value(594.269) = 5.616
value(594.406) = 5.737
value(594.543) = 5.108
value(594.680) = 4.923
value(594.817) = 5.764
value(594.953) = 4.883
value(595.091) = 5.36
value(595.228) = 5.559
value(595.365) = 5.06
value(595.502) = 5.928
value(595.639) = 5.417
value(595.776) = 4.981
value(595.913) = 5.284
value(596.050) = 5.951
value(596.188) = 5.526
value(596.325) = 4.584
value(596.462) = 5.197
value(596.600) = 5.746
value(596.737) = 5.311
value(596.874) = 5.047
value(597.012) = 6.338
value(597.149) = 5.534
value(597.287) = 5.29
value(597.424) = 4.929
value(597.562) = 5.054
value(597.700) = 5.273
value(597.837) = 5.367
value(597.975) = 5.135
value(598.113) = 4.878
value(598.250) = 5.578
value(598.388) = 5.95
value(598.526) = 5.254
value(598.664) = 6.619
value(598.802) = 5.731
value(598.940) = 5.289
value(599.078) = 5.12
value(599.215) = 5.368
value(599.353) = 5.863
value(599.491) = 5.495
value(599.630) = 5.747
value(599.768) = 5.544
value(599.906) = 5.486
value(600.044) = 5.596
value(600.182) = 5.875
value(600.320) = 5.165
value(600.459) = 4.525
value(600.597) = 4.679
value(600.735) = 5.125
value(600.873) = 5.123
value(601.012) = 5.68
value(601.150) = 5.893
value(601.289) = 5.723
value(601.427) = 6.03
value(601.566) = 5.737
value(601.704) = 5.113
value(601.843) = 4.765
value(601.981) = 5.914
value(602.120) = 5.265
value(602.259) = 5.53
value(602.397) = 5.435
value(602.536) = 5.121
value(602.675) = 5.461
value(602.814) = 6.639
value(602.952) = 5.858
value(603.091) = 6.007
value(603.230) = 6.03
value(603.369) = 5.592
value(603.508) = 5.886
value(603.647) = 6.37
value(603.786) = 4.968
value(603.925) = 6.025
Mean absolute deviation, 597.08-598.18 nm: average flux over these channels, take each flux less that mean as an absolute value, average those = 0.2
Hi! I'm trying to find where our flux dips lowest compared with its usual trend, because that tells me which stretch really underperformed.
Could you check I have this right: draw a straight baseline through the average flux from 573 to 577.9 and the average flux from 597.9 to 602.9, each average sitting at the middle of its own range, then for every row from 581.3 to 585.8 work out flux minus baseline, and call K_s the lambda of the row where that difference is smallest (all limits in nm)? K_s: 583.288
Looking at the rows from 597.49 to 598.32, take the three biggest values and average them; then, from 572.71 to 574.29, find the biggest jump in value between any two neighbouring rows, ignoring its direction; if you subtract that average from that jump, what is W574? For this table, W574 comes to -2.97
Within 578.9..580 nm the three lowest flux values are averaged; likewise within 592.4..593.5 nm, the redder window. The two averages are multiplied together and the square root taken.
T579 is 5.0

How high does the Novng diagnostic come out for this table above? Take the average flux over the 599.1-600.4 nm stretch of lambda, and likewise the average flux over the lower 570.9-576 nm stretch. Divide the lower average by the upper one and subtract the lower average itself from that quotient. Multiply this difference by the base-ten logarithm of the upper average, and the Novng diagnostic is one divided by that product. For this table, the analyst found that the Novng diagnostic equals -0.326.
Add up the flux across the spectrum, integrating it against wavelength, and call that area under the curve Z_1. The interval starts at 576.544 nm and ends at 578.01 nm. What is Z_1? 8.2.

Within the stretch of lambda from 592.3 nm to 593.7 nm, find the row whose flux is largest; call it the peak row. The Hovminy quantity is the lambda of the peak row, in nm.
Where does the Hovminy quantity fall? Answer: 593.312 nm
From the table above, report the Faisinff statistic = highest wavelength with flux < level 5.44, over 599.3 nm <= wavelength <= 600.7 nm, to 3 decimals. 600.597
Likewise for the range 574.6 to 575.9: 575.815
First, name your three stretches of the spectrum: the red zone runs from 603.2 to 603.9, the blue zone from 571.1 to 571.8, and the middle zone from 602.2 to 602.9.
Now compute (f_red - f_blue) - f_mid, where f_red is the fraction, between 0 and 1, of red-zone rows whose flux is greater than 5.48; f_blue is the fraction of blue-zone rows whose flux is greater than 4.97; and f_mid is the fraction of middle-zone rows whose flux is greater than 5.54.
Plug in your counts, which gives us 0.40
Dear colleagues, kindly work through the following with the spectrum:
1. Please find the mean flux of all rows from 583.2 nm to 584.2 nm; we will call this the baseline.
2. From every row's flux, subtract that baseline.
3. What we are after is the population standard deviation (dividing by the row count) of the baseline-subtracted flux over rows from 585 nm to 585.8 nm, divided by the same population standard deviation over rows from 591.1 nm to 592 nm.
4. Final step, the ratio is 1.17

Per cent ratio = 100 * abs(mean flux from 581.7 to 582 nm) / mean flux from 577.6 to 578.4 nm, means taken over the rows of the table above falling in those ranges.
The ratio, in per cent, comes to 126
